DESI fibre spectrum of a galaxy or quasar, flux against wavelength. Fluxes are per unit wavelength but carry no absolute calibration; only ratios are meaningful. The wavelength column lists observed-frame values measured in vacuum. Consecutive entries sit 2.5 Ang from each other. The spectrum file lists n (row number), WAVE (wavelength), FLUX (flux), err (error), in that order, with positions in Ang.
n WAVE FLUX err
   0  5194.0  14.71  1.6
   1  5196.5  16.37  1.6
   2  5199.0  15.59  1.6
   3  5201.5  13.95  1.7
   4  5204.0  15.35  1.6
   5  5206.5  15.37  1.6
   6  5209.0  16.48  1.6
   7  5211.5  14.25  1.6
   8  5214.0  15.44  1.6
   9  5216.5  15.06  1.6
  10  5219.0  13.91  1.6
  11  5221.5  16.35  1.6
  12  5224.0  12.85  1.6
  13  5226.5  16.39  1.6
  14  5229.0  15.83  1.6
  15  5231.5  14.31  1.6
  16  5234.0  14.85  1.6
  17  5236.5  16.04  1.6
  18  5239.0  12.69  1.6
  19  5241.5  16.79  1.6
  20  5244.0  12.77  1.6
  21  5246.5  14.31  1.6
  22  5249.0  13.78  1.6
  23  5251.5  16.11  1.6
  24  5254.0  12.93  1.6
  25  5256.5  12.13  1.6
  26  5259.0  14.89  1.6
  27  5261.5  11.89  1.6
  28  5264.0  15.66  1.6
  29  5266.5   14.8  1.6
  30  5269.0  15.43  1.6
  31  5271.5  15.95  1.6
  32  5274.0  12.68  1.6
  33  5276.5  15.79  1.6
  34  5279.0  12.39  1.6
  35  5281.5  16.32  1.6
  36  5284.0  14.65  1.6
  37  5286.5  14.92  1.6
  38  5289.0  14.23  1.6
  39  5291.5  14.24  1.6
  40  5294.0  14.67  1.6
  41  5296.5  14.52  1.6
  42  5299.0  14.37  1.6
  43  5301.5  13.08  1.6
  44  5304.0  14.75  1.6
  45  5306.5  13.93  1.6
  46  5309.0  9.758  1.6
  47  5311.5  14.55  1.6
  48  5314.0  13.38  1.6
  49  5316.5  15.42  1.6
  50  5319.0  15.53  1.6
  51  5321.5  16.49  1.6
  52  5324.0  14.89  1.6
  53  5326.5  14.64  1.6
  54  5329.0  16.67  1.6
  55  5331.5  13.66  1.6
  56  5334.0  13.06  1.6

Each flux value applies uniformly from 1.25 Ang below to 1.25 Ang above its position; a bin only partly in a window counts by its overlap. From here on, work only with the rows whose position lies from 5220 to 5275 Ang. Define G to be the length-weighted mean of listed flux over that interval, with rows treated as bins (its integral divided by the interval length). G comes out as 14.5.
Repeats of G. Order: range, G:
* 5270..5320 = 14.3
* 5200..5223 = 15.1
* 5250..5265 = 13.9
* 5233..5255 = 14.5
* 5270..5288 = 14.7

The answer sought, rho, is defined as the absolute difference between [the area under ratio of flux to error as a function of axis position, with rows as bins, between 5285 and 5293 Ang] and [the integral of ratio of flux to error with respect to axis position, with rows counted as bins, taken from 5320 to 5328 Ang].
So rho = 5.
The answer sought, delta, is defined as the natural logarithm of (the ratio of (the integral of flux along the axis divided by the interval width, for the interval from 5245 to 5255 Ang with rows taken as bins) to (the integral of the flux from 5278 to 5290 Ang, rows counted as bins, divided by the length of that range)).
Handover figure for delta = -0.019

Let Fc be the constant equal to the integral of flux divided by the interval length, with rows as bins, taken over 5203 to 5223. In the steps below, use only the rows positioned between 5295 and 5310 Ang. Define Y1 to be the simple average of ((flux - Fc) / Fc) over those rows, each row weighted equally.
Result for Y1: -0.121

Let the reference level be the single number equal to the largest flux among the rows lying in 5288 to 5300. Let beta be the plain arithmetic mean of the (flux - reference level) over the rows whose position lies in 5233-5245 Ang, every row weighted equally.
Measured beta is 0.0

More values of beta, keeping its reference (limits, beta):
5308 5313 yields -2.5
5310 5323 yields 0.4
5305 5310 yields -2.8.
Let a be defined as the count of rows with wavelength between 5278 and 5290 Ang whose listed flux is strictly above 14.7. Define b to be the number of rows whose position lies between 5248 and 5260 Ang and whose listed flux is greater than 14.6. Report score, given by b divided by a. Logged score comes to 1.0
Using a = 2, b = 2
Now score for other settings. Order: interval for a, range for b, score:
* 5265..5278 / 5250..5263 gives 0.5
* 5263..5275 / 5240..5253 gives 0.5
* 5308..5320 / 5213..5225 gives 1.5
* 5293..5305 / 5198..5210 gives 4.0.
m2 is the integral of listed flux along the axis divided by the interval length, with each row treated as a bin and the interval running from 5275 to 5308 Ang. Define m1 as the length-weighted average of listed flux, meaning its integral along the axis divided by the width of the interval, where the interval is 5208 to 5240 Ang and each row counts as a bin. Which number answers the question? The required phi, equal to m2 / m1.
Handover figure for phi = 0.96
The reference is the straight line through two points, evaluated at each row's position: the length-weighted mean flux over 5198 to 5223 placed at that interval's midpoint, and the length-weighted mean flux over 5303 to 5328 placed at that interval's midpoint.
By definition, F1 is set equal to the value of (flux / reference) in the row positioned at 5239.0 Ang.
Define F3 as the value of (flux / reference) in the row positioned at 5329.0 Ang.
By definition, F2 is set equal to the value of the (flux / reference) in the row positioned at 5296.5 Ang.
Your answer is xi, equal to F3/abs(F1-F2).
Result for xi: 8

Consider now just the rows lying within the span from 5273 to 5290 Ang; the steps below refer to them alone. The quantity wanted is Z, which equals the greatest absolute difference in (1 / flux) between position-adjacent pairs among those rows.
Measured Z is 0.019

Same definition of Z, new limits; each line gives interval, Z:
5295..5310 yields 0.031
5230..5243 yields 0.019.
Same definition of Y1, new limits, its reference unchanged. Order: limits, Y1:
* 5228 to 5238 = 0.001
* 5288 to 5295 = -0.057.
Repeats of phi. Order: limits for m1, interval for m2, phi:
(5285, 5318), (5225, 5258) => 1.04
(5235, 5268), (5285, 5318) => 0.98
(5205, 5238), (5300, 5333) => 0.95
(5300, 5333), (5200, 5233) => 1.05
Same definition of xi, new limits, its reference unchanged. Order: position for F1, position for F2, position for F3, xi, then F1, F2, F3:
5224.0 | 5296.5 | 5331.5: 7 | 0.85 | 1.00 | 0.960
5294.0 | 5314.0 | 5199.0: 13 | 1.01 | 0.93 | 1.023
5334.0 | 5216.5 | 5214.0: 13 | 0.92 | 1.00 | 1.021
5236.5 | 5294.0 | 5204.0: 16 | 1.07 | 1.01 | 1.010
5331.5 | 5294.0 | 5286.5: 20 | 0.96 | 1.01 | 1.024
